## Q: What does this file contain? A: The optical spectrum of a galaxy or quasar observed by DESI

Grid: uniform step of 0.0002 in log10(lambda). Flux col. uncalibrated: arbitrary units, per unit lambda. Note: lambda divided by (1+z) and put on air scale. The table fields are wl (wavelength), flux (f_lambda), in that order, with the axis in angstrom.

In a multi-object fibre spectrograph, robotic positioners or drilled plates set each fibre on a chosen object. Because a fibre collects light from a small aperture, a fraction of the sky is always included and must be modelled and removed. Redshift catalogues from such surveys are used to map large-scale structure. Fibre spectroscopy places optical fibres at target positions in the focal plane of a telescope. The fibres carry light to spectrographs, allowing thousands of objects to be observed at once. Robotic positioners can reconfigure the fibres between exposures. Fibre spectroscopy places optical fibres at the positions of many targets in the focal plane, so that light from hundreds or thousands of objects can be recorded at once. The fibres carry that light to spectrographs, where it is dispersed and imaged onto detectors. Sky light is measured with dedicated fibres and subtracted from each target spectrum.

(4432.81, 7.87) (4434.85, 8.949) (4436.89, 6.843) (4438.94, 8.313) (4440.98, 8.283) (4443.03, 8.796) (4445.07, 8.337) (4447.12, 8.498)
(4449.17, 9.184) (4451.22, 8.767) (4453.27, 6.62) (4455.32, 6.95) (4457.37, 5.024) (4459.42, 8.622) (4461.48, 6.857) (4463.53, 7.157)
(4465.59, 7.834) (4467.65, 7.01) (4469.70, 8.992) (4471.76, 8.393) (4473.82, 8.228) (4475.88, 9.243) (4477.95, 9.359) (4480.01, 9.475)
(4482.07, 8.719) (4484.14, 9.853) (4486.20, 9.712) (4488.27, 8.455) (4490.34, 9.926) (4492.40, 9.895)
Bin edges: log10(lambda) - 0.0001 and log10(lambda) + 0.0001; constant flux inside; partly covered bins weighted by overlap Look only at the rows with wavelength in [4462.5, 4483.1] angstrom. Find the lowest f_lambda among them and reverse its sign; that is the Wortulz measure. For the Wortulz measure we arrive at -7.0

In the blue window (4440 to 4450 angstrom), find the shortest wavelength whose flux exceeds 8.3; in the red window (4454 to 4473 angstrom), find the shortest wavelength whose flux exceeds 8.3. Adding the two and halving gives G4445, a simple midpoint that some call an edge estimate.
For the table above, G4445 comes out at 4451.2 angstrom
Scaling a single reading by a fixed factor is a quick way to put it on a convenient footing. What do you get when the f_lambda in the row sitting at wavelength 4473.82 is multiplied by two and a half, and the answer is 20.6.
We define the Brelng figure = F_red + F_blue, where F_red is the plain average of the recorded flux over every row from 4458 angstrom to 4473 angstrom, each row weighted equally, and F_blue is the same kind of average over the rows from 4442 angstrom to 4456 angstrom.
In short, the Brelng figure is 16.0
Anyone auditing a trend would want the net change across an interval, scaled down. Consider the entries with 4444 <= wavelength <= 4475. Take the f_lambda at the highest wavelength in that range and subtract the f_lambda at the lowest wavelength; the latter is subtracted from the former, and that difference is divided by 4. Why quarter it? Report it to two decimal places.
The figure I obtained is -0.03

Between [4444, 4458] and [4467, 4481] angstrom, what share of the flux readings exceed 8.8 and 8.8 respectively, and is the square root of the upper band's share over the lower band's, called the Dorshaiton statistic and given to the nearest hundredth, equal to 2.00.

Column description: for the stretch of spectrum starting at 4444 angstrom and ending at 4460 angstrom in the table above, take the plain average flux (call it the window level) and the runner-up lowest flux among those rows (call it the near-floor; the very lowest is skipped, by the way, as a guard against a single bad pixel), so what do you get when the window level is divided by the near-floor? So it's 1.17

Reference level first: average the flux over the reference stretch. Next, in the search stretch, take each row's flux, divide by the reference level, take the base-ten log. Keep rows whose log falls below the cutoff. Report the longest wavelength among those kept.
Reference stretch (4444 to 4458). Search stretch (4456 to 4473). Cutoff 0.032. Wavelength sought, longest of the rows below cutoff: 4467.65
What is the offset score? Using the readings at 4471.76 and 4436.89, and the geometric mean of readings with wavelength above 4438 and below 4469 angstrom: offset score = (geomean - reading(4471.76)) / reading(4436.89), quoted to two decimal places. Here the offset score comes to -0.11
